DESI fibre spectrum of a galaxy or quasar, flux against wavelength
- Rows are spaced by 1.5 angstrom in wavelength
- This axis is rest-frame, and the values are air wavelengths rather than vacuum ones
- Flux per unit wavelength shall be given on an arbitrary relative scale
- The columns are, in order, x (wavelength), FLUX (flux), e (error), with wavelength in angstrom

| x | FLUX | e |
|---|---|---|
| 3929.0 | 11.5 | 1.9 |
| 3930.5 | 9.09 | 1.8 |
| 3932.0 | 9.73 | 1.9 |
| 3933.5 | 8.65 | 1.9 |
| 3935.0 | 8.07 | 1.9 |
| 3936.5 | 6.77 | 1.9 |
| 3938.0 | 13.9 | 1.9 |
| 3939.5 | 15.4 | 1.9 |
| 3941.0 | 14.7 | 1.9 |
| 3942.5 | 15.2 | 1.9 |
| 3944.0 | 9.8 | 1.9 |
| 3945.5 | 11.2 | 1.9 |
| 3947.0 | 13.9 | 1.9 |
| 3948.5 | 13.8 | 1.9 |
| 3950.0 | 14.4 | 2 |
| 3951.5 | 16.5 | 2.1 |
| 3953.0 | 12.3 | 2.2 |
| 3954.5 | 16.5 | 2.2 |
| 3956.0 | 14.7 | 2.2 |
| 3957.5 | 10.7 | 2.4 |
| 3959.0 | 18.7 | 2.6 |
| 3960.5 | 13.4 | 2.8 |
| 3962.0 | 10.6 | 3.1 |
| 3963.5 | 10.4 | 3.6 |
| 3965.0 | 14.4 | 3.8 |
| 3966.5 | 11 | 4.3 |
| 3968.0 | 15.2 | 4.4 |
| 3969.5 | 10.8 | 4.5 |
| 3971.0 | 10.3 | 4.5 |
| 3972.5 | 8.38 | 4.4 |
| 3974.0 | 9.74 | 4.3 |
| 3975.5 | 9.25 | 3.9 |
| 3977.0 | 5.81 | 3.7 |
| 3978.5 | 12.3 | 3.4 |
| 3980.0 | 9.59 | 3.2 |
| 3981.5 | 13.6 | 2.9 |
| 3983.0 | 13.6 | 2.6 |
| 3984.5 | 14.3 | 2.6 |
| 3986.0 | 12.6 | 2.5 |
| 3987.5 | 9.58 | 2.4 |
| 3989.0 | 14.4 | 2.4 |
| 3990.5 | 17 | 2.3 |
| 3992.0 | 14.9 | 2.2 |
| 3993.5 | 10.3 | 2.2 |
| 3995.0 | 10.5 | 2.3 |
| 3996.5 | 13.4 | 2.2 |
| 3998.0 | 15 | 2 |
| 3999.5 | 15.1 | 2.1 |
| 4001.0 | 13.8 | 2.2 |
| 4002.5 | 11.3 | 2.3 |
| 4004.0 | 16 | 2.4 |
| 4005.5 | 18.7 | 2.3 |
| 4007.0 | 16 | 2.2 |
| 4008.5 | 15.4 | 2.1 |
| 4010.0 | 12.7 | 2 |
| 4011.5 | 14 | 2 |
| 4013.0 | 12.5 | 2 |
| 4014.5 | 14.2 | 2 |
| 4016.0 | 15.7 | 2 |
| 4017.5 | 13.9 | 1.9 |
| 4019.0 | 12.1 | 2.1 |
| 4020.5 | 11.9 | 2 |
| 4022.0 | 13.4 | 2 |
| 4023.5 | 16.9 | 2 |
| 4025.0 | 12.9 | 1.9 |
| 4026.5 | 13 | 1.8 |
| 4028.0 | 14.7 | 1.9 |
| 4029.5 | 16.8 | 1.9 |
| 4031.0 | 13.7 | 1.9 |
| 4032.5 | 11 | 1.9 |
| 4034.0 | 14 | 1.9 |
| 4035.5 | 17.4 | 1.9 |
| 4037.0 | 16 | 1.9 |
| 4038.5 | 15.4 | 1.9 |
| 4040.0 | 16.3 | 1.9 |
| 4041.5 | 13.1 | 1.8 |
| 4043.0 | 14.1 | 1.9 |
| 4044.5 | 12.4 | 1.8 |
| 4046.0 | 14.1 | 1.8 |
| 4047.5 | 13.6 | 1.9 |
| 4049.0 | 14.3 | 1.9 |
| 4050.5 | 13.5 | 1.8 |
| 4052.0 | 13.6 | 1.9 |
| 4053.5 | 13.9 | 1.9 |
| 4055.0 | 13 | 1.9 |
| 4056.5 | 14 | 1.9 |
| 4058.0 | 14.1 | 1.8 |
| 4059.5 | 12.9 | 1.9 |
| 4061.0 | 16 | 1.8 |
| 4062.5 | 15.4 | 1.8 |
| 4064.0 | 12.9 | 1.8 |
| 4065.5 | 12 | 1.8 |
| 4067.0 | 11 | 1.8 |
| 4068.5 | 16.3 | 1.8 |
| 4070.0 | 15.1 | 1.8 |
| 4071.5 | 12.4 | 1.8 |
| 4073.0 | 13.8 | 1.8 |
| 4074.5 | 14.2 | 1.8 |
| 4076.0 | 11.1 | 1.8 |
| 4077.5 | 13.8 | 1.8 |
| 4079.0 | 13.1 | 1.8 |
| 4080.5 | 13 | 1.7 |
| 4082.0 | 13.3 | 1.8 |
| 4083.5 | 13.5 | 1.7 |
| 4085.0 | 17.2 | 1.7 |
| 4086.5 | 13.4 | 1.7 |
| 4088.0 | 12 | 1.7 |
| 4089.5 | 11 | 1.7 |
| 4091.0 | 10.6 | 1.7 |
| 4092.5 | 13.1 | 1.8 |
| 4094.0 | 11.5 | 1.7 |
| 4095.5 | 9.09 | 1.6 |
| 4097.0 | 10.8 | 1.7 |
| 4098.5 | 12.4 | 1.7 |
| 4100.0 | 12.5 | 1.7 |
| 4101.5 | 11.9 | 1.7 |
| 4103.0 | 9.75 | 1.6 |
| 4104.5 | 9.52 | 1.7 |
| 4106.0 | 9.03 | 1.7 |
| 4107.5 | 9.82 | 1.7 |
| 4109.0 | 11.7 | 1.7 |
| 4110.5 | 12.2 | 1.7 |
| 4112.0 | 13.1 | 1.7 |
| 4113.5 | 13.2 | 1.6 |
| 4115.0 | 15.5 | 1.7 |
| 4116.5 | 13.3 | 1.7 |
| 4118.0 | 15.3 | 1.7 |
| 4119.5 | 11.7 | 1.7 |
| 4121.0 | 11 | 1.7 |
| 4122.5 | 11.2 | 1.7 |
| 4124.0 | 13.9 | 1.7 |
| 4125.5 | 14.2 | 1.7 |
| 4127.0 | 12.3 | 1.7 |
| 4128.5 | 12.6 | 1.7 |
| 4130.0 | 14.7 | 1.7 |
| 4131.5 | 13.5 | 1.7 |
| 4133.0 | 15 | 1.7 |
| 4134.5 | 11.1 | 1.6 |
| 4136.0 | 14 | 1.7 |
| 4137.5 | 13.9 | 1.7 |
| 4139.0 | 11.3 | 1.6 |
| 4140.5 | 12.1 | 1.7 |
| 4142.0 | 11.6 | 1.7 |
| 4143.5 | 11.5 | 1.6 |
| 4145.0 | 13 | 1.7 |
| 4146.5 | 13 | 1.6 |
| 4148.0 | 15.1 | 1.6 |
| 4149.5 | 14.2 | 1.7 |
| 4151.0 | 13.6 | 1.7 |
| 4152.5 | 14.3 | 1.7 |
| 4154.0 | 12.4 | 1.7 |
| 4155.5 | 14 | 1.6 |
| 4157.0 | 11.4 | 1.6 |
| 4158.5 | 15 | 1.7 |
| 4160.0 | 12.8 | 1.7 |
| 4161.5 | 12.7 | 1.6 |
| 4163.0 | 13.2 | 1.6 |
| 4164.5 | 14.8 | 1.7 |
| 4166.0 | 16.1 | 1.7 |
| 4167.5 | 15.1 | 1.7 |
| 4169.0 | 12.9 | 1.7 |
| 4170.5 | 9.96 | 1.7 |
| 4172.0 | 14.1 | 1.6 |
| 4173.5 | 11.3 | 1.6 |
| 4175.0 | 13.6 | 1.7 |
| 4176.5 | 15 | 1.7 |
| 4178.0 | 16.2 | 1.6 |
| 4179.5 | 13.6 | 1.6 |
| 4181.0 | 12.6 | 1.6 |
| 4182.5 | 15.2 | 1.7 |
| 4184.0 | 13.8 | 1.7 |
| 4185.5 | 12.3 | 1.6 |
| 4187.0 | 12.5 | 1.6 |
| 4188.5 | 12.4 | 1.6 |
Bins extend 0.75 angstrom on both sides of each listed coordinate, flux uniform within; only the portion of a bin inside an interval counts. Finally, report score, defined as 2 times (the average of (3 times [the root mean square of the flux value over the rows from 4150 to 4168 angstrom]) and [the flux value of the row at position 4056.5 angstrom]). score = 55.5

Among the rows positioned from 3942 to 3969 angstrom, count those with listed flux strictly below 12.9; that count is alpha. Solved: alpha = 7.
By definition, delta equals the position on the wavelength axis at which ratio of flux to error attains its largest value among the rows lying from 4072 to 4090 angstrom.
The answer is 4085.0 angstrom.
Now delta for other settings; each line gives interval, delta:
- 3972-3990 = 3989.0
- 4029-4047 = 4035.5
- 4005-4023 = 4005.5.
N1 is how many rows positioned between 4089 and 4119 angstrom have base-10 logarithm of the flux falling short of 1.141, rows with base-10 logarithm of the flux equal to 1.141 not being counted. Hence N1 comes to 18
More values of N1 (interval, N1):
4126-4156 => 12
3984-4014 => 9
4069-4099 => 17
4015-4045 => 9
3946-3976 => 12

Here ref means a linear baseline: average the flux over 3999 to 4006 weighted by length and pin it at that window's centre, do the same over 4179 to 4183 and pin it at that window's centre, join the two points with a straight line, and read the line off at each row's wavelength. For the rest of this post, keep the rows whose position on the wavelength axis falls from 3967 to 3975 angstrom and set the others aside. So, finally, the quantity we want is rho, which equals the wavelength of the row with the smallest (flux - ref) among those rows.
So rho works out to 3972.5 angstrom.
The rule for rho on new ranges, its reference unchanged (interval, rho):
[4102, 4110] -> 4106.0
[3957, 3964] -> 3963.5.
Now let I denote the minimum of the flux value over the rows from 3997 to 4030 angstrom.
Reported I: 11.3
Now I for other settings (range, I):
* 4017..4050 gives 11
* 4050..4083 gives 11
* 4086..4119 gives 9.03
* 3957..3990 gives 5.81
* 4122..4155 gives 11.1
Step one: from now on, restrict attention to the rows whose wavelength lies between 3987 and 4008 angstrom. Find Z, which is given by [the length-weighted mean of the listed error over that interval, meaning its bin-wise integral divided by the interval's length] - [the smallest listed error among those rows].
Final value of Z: 0.25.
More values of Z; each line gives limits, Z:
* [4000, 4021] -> 0.21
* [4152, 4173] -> 0.06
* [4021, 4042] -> 0.10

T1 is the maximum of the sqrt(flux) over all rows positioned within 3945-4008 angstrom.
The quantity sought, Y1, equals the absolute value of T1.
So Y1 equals 4.32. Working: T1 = 4.32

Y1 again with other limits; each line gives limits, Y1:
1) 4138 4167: 4.01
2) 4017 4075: 4.17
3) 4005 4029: 4.32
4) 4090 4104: 3.62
